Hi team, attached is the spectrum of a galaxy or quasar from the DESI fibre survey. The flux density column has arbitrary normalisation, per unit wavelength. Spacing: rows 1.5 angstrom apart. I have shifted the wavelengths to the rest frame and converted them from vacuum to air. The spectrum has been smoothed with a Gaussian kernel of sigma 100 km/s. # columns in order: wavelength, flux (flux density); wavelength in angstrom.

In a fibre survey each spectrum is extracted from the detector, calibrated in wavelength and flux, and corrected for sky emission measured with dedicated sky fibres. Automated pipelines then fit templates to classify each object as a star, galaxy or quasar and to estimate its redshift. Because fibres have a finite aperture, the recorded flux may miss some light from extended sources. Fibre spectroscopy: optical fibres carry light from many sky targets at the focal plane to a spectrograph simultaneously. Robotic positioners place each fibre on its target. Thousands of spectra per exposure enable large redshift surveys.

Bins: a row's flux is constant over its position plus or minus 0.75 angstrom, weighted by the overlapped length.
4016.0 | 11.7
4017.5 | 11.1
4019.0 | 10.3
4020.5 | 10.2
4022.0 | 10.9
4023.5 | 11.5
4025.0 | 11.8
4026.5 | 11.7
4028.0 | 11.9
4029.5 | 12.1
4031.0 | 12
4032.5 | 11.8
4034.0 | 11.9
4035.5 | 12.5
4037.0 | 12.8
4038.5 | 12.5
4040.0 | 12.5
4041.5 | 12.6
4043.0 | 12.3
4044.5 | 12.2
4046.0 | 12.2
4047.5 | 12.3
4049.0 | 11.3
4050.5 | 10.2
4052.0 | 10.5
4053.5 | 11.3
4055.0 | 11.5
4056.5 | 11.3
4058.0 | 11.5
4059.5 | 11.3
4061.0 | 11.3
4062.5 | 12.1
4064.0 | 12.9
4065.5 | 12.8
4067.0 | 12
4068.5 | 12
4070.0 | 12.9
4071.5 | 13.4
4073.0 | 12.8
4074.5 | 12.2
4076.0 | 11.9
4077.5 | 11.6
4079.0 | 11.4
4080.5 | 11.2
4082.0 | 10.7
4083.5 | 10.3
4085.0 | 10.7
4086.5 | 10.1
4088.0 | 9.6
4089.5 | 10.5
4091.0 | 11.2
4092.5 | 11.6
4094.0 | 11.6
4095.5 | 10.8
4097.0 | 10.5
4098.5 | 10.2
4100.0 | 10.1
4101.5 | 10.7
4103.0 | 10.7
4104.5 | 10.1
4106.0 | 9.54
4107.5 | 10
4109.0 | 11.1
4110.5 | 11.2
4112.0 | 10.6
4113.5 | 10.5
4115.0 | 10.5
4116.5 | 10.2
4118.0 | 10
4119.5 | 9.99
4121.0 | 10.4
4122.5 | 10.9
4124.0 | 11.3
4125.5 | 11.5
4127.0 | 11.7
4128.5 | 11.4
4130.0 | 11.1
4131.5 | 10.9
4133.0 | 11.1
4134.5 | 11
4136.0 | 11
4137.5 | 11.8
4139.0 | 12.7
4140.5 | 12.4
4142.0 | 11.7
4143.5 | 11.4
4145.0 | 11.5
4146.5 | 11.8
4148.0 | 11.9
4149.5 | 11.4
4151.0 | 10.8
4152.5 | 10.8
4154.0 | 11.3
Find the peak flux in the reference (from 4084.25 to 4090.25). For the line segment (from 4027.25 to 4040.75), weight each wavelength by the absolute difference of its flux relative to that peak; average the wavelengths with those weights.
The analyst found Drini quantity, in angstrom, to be 4034.6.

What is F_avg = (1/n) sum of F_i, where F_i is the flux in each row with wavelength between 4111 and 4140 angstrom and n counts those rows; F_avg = 11.0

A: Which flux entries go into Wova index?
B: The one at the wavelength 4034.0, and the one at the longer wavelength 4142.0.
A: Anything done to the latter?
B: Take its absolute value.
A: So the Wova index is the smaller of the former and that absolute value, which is 11.7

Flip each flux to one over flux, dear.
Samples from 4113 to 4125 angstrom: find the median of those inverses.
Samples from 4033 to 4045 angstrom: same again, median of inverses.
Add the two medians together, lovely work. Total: 0.176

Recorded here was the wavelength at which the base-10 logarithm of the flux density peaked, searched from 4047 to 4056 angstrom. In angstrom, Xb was 4047.5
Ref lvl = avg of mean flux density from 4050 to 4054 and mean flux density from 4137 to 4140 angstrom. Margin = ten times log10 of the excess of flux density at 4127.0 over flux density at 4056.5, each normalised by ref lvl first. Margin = -15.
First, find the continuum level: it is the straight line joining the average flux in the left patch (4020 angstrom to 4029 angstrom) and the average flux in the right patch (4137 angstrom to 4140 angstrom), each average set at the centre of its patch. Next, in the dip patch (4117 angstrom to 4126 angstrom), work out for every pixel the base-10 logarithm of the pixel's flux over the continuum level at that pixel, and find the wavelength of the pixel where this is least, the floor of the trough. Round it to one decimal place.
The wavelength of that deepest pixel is 4119.5 angstrom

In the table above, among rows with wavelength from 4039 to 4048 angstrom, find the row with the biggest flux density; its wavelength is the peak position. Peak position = 4041.5 angstrom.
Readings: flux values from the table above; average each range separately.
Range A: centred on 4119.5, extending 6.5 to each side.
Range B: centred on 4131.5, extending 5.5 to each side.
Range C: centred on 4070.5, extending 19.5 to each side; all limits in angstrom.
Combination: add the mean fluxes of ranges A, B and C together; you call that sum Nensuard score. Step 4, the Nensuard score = 33.3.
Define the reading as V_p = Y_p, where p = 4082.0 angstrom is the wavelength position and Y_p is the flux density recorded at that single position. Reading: 10.7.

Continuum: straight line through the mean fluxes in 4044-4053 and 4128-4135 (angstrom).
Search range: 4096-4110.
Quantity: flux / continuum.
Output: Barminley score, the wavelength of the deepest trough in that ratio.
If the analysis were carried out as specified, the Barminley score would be 4106.0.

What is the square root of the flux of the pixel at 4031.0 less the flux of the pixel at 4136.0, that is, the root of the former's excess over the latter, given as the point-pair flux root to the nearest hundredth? 1.00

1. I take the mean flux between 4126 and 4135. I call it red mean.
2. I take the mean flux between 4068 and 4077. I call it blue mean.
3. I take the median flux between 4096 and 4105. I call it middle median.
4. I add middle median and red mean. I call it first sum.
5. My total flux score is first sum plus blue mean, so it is 34.1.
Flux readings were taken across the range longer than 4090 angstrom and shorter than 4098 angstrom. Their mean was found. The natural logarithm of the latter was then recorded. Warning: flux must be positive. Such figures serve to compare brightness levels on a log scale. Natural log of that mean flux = 2.41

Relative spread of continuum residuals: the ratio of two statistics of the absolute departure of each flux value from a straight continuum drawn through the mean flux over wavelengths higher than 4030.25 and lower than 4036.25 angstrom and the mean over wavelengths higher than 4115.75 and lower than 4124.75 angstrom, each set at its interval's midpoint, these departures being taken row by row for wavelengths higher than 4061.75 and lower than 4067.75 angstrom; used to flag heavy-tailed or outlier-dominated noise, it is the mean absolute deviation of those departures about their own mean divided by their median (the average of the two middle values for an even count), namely 0.42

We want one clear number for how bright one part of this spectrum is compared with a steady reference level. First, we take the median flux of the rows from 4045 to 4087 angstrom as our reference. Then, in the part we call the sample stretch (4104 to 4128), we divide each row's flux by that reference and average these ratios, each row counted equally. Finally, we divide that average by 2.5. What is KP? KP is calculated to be 0.369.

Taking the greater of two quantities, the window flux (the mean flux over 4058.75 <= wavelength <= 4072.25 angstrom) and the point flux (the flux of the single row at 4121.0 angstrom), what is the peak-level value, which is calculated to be 12.3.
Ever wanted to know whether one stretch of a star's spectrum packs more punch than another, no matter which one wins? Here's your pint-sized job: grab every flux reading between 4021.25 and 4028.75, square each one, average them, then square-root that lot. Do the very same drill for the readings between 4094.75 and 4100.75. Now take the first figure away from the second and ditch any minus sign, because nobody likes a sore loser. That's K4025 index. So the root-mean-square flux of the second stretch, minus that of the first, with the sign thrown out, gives 1.16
